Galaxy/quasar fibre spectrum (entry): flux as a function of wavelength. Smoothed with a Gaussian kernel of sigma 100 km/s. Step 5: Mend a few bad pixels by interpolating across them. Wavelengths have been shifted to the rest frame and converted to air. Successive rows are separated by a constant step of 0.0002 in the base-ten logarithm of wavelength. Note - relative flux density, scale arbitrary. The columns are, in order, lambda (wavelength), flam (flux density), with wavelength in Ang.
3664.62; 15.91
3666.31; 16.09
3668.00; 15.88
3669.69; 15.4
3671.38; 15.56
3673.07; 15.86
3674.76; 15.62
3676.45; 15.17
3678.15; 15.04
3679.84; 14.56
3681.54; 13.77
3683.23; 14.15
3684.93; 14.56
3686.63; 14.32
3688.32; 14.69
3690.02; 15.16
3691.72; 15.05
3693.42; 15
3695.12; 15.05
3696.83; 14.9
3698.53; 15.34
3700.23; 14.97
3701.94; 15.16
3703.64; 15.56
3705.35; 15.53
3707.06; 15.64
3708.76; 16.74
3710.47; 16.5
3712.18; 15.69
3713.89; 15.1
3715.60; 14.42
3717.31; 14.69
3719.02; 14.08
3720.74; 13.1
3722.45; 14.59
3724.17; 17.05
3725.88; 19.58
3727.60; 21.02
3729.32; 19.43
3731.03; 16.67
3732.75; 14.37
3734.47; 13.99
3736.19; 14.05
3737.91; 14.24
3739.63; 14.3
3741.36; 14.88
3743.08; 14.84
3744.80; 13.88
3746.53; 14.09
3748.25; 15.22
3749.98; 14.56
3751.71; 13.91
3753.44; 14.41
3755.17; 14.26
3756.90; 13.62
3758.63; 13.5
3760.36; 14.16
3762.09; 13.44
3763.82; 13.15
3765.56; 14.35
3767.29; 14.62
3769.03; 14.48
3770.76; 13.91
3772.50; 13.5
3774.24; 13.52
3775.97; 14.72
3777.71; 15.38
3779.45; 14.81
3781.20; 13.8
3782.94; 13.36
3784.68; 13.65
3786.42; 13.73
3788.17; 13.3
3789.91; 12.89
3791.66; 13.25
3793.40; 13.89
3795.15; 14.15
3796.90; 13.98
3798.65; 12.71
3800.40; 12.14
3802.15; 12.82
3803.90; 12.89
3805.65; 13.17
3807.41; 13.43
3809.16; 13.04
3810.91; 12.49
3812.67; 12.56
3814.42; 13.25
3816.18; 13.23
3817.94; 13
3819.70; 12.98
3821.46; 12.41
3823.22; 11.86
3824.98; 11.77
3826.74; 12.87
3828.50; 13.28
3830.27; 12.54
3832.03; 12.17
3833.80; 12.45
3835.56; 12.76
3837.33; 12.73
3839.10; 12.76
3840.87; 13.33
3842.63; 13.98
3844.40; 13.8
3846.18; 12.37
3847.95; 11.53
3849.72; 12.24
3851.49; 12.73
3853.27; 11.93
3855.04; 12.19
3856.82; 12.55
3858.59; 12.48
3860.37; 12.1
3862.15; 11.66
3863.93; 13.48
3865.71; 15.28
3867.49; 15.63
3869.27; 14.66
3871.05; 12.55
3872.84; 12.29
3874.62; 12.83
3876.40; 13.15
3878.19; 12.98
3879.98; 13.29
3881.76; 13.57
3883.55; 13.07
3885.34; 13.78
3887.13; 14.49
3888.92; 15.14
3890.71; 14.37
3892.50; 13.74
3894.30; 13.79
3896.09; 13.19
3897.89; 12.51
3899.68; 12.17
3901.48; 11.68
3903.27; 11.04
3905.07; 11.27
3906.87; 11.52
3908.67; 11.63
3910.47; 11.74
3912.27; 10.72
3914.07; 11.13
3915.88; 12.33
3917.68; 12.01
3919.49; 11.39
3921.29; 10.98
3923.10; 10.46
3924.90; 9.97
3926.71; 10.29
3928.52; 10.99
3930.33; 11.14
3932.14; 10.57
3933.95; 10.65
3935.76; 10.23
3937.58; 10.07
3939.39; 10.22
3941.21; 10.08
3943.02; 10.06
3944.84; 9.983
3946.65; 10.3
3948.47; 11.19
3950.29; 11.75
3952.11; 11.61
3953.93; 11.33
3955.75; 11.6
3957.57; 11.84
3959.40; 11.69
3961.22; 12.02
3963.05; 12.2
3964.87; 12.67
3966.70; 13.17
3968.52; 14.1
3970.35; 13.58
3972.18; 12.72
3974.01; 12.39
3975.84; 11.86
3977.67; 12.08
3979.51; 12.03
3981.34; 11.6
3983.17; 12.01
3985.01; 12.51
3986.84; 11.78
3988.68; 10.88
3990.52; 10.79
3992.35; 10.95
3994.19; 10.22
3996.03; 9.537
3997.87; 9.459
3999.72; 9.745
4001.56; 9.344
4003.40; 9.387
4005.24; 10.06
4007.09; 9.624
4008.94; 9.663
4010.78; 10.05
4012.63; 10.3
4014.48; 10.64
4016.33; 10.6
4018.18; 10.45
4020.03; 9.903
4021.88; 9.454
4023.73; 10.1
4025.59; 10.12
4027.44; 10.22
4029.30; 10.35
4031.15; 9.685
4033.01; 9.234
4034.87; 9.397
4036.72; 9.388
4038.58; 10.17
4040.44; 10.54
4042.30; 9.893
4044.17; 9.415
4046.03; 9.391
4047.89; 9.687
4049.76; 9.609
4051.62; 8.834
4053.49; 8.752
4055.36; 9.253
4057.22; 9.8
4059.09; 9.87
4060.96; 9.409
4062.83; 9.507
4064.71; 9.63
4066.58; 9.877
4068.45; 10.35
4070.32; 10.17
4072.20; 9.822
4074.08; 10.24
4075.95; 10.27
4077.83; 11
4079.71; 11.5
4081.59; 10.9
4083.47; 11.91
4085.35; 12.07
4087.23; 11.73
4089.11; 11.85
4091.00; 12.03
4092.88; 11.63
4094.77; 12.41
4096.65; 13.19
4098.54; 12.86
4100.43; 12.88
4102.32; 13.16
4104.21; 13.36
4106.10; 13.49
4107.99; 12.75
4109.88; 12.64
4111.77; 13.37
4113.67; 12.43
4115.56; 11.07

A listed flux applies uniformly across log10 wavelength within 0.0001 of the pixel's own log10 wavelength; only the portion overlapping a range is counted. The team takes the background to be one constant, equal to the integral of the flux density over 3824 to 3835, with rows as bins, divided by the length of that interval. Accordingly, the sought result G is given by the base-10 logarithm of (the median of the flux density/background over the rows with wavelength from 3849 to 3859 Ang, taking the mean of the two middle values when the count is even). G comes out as -0.006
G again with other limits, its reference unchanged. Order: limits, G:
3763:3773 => 0.053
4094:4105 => 0.017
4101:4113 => 0.025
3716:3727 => 0.068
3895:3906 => -0.021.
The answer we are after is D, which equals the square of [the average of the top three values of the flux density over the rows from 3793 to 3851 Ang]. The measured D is 197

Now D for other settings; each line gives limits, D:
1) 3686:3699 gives 231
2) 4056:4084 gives 132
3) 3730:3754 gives 243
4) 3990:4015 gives 116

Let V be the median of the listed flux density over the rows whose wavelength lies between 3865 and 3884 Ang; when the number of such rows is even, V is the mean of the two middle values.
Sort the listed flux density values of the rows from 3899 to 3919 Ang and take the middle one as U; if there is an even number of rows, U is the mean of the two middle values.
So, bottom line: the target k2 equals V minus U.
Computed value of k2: 1.5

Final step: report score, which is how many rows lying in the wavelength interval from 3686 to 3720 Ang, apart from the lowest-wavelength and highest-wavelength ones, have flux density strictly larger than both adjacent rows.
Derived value 6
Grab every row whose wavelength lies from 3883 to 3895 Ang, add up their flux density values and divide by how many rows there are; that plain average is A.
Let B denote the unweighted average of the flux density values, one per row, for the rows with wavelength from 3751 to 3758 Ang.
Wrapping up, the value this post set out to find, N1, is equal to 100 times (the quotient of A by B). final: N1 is 100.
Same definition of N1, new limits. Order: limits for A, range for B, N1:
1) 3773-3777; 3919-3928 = 133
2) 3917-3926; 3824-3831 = 87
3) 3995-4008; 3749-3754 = 67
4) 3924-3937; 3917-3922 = 92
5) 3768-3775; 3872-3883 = 106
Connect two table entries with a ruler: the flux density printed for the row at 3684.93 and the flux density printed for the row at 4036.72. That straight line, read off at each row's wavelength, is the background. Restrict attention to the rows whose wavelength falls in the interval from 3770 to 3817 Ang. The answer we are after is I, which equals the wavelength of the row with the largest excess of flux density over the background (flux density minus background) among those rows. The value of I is 3777.71 Ang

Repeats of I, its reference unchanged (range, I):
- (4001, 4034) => 4014.48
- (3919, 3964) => 3963.05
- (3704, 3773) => 3727.60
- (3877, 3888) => 3887.13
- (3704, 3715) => 3708.76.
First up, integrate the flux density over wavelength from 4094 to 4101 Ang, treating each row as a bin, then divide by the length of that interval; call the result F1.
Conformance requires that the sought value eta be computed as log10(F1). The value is 1.11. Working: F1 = 12.8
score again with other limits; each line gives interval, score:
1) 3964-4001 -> 4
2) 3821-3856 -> 4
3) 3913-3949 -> 4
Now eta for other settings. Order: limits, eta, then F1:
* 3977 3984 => 1.08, 11.9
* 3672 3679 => 1.19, 15.4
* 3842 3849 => 1.11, 12.9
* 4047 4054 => 0.97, 9.2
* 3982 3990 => 1.07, 11.7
